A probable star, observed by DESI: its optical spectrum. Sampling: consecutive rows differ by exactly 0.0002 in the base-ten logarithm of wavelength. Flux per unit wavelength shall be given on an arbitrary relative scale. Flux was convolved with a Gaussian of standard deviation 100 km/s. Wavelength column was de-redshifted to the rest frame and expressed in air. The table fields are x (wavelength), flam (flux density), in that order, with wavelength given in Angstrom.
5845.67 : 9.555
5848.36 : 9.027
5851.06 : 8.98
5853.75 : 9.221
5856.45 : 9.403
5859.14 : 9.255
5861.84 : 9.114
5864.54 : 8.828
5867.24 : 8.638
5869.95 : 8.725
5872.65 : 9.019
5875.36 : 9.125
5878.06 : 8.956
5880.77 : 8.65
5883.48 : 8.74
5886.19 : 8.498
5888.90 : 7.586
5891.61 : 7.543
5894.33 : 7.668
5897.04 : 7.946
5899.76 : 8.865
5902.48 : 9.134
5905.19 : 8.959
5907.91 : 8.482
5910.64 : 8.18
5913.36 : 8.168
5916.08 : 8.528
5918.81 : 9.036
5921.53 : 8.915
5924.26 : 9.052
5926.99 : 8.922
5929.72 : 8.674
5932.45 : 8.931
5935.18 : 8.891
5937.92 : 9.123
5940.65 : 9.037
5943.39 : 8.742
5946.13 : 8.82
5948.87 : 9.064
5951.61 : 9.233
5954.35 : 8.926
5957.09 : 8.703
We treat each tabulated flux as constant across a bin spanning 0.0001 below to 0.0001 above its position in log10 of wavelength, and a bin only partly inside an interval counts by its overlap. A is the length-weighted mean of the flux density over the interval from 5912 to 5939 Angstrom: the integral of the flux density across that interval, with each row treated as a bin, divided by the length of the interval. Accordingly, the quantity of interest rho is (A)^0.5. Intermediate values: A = 8.8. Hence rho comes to 2.97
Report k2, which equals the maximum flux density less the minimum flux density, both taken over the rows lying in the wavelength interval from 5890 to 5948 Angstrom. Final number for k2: 1.59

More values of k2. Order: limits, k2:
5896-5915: 1.19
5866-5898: 1.58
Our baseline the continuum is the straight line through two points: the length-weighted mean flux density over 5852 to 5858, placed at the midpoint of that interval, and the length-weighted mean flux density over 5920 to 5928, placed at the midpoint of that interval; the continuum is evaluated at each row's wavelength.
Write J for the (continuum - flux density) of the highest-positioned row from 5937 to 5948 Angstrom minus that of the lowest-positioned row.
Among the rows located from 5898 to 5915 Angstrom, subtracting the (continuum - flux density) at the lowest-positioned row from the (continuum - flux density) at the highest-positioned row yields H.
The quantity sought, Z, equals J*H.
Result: 0.17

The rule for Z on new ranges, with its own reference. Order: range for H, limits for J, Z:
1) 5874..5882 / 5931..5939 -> -0.10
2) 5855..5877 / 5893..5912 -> -0.11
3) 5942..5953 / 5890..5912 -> 0.39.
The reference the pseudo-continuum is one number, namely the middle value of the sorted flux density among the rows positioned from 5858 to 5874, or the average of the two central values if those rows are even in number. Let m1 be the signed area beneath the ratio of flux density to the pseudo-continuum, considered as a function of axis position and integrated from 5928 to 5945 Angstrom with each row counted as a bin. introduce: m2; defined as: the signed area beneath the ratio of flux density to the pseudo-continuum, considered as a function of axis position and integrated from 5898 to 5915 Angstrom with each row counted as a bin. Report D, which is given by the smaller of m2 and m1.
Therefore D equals 16.4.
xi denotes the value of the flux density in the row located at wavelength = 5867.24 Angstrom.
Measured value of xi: 8.638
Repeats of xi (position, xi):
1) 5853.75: 9.221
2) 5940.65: 9.037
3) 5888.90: 7.586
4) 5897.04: 7.946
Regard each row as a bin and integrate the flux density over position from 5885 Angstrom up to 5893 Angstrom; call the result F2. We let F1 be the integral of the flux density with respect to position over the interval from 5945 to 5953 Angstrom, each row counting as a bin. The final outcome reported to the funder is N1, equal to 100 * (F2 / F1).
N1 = 87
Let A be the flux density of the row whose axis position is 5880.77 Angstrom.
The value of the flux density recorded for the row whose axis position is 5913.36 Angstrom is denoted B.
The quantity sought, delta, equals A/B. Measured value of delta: 1.06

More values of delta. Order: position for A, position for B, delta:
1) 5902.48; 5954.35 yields 1.02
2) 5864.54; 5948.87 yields 0.97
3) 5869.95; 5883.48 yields 1.00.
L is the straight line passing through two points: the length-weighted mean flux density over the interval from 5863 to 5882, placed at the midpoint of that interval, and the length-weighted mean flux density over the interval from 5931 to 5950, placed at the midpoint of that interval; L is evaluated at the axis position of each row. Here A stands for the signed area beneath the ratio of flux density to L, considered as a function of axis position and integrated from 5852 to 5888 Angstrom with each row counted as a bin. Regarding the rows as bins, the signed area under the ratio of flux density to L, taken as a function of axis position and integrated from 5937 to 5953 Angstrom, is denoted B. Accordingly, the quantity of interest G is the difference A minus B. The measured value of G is 20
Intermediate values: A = 36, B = 16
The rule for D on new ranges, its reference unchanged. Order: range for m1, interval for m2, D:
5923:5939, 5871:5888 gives 16.0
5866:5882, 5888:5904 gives 14.6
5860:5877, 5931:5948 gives 17.0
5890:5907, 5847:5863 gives 15.9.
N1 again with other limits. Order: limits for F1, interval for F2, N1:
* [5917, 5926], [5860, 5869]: 99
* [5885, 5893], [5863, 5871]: 111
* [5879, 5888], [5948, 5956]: 94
